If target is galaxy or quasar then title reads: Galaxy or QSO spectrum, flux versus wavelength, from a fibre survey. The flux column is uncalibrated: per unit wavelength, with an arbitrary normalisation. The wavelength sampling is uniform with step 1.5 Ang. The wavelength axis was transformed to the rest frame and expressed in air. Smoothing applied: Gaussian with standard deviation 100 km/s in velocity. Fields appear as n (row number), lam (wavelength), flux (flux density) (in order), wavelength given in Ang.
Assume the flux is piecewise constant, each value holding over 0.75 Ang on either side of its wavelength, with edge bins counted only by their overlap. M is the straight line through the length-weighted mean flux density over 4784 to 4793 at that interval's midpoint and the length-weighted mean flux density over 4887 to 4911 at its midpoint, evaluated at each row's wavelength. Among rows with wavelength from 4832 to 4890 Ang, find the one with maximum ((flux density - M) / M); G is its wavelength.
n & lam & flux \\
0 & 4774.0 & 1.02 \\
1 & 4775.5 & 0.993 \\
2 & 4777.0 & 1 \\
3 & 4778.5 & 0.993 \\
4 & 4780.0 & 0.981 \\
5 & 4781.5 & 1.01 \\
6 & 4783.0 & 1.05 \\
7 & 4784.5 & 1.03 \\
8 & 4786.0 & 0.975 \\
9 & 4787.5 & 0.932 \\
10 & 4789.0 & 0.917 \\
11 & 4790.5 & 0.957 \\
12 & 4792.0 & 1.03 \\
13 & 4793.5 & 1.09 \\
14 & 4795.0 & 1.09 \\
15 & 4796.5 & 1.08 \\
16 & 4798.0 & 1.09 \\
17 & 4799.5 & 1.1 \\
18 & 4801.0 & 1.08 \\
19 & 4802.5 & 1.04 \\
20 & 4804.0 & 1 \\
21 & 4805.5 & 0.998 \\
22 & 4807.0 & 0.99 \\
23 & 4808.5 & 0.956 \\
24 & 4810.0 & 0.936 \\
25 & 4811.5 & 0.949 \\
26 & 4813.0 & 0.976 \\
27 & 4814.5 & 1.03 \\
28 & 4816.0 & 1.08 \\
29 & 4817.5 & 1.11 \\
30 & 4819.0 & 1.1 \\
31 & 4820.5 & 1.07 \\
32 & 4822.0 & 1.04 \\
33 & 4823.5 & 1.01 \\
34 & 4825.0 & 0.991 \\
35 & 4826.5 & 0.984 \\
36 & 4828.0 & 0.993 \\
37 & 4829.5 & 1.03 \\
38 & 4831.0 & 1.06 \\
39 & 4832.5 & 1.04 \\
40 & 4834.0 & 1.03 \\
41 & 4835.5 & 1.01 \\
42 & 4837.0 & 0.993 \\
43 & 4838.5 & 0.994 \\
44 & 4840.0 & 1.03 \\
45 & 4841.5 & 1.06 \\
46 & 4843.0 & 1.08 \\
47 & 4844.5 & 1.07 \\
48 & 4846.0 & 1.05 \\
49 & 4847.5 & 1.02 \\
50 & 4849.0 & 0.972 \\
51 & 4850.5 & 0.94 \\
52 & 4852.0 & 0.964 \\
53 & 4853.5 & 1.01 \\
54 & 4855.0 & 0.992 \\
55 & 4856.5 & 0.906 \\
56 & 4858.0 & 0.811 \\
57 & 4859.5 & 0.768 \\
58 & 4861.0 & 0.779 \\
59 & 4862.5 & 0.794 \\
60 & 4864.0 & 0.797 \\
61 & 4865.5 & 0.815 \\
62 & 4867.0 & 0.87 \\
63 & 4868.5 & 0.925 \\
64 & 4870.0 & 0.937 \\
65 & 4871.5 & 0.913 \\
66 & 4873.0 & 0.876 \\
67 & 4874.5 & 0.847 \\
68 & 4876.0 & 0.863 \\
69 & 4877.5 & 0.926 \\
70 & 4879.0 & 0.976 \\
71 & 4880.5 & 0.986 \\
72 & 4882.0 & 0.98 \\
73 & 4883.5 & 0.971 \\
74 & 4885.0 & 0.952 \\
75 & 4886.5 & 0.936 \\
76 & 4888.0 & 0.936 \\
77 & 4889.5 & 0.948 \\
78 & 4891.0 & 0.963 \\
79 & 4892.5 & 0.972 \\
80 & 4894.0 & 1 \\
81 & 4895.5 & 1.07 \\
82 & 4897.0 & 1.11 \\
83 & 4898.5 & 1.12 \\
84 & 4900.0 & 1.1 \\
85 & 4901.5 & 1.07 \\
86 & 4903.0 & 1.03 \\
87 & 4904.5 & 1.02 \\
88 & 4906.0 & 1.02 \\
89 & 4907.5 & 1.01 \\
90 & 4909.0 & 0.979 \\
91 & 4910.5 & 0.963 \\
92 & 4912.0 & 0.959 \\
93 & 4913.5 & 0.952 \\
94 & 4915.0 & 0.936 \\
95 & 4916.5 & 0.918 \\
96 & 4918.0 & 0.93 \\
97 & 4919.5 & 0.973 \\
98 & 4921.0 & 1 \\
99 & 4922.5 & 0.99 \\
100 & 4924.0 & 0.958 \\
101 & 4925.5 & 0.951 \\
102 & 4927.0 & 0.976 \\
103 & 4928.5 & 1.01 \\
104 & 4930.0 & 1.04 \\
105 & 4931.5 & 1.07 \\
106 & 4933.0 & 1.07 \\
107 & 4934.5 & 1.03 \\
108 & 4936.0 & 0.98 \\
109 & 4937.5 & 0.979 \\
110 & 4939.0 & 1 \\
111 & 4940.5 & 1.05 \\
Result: 4843.0 Ang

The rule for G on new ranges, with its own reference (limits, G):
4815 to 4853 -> 4817.5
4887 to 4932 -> 4898.5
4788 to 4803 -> 4799.5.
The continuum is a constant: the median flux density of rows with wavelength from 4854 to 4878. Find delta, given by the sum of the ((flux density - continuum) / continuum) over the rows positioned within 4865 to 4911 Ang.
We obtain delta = 3.72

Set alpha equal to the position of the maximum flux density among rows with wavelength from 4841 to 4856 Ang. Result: 4843.0 Ang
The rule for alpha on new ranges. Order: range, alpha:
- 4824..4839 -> 4831.0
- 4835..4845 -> 4843.0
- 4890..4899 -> 4898.5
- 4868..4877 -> 4870.0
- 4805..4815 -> 4814.5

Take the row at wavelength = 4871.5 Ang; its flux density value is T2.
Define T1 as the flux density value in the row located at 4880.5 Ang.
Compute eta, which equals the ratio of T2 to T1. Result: 0.93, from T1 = 0.986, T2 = 0.913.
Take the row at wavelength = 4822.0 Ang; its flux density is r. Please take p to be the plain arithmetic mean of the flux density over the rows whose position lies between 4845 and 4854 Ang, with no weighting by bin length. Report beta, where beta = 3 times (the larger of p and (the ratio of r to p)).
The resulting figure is 3.14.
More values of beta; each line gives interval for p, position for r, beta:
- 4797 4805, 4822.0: 3.19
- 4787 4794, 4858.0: 2.96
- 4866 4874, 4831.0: 3.52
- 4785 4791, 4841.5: 3.36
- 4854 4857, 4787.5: 2.95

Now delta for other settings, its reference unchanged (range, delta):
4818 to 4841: 2.74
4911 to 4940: 2.61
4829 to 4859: 3.15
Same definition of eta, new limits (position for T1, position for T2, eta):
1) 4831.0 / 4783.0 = 0.99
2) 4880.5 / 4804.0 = 1.01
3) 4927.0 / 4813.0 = 1.00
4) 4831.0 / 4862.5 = 0.75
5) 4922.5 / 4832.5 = 1.05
